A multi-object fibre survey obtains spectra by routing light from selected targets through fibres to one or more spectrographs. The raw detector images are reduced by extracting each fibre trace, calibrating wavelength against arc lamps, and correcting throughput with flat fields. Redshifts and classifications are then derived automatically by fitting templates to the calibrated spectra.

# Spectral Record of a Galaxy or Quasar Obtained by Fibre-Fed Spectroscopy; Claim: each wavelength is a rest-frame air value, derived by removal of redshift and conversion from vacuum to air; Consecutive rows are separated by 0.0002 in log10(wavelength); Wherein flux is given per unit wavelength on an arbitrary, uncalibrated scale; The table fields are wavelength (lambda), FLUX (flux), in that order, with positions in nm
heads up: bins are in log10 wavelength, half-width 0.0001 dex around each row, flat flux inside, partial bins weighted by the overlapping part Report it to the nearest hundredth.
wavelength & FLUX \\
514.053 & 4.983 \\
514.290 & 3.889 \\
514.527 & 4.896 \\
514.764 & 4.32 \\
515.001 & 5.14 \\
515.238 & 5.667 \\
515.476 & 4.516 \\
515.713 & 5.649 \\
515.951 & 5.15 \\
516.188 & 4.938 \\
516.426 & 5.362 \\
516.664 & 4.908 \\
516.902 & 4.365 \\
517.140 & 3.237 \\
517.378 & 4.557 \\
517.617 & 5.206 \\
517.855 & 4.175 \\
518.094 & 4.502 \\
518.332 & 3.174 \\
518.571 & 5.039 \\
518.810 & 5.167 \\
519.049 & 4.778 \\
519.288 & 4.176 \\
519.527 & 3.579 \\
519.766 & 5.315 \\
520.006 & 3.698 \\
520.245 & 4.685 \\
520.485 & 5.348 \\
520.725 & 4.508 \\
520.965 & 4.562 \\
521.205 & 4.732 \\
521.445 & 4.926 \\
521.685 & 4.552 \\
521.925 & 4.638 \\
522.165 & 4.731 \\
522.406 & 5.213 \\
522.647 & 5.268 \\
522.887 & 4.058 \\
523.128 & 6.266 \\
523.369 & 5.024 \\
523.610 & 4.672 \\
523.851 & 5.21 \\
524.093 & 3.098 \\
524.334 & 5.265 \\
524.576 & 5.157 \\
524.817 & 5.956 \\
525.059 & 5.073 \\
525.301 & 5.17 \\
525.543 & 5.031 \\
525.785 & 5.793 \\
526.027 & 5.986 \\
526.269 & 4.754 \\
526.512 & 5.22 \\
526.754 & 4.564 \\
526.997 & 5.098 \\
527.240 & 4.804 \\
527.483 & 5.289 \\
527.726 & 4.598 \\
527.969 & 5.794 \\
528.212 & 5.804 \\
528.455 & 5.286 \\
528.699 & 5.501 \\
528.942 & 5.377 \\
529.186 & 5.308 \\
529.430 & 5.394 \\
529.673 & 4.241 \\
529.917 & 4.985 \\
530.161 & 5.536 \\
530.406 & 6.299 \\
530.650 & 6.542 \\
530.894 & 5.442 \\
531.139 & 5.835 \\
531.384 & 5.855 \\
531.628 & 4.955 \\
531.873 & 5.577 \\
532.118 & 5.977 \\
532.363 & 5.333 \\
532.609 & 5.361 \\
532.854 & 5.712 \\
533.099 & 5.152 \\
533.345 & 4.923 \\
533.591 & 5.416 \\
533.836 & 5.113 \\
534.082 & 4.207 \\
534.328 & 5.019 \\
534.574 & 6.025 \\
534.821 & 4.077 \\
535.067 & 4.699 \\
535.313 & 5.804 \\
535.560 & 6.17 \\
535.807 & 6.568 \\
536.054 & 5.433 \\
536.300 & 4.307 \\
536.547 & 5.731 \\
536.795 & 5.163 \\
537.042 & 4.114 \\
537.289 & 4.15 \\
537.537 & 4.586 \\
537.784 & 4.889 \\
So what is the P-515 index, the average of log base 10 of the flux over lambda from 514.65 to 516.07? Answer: 0.70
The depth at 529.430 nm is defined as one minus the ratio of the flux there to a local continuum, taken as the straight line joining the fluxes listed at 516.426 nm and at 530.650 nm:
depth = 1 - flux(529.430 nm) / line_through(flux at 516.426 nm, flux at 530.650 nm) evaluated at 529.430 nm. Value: 0.16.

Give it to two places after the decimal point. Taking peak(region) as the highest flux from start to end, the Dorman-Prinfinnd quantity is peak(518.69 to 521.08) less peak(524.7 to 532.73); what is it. -1.19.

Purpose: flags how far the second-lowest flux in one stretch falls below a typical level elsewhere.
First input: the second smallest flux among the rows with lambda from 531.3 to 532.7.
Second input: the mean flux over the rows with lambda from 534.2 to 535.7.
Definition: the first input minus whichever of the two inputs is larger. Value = 0.0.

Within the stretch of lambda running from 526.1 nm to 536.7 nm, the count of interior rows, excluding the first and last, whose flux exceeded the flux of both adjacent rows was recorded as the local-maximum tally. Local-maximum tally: 13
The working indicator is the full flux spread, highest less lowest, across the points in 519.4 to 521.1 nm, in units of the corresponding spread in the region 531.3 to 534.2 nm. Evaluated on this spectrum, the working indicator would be 1.0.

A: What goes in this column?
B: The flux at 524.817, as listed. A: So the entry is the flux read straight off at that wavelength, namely 5.956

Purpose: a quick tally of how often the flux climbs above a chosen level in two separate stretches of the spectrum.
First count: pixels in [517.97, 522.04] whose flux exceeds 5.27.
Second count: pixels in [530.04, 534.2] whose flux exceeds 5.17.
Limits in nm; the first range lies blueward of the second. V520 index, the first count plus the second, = 14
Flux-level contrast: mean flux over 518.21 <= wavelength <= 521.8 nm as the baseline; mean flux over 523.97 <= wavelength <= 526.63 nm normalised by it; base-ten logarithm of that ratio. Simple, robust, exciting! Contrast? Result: 0.053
